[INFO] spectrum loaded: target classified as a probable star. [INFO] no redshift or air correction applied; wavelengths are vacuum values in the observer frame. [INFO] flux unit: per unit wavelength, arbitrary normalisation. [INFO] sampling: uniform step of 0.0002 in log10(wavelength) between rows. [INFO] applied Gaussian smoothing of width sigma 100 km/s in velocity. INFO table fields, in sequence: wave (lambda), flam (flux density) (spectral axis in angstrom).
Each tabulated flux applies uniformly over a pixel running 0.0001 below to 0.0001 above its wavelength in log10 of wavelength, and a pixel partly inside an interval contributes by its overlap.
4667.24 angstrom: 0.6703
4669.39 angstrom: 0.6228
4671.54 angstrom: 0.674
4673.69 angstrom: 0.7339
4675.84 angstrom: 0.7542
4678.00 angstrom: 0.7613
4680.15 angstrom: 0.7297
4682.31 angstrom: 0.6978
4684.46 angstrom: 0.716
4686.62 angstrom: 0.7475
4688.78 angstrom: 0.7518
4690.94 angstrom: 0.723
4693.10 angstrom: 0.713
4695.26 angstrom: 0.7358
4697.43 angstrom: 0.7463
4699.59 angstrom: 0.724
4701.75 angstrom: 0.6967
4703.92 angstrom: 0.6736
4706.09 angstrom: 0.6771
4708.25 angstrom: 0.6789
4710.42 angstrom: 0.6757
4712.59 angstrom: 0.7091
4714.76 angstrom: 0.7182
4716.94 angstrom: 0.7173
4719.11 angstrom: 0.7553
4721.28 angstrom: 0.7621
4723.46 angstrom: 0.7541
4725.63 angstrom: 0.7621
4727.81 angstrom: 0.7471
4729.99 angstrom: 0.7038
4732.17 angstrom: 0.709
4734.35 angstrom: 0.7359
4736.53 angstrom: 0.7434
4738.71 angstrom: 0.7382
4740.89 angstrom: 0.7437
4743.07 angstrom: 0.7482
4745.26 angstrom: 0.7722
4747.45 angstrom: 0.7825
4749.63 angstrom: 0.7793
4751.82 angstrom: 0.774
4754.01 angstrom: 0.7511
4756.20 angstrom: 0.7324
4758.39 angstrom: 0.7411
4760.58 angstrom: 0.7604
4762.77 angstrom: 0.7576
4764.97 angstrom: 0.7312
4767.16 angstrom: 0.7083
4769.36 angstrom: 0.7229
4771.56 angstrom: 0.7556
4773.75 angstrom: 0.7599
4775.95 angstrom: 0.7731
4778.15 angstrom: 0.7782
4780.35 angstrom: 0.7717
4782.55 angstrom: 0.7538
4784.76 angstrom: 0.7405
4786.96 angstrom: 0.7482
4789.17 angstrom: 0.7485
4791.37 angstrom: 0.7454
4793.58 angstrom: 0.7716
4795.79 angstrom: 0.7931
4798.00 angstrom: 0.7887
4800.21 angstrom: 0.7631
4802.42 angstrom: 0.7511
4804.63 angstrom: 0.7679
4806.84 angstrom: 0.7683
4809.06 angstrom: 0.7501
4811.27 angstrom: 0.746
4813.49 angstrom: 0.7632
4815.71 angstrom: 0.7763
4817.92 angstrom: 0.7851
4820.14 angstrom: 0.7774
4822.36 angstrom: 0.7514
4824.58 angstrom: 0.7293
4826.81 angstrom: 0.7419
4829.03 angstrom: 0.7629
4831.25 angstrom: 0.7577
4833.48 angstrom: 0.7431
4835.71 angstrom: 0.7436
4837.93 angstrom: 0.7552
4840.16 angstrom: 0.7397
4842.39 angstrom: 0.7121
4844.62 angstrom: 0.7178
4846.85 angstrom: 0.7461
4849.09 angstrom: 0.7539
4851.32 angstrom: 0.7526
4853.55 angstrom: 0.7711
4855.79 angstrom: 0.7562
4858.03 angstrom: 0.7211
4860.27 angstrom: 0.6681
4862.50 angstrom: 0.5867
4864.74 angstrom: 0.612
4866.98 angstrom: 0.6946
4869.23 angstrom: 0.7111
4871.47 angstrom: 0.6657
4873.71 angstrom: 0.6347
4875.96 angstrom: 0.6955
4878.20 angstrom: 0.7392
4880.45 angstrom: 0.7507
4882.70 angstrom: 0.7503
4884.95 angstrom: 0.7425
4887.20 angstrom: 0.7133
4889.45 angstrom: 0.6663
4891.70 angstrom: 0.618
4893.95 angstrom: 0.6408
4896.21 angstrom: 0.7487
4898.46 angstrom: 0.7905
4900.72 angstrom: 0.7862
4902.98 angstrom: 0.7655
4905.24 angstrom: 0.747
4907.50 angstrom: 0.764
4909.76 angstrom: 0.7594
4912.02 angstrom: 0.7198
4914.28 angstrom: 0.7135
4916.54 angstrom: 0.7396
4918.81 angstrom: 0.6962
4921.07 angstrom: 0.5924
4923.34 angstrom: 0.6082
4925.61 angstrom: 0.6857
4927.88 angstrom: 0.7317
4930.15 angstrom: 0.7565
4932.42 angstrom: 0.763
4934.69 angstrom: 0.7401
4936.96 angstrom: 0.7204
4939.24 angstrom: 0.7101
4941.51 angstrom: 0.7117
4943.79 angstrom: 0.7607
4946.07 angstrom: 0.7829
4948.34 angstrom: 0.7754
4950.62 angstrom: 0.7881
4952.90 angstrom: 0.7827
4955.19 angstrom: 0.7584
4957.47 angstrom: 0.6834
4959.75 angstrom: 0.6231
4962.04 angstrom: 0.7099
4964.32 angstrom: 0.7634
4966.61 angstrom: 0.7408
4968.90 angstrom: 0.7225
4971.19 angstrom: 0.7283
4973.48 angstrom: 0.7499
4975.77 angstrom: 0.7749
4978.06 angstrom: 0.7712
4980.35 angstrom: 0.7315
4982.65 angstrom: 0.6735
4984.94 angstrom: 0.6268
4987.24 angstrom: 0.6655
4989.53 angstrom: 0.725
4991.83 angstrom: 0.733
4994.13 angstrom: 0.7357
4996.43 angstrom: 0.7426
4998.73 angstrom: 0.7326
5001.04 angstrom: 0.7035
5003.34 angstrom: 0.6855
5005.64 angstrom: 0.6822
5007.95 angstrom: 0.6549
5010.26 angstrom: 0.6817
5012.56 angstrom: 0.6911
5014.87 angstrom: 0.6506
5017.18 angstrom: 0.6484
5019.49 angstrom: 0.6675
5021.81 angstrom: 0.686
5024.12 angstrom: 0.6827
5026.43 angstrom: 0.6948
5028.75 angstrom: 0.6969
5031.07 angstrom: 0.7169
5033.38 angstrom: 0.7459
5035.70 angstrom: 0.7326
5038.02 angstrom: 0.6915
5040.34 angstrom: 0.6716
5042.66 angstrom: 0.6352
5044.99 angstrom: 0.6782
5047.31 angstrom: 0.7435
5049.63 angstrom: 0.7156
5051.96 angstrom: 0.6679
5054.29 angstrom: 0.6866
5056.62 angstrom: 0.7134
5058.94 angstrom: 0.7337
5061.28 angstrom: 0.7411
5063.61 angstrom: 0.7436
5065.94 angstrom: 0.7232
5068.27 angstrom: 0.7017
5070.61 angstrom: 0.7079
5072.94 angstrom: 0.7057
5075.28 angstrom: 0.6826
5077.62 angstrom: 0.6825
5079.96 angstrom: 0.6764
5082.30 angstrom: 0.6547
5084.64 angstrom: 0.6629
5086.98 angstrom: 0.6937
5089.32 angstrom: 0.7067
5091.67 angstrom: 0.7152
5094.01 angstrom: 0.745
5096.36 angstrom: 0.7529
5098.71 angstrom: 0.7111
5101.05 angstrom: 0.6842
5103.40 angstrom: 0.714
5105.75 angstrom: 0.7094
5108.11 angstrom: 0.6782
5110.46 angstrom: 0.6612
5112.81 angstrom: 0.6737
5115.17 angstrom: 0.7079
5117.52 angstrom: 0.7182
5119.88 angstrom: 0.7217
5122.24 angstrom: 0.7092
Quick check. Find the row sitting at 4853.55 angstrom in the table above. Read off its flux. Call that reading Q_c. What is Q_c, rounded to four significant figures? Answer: 0.7711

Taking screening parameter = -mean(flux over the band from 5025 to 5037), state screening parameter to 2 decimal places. -0.72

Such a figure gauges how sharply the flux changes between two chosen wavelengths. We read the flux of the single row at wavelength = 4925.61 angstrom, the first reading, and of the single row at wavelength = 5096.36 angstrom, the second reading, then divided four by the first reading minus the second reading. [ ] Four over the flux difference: -60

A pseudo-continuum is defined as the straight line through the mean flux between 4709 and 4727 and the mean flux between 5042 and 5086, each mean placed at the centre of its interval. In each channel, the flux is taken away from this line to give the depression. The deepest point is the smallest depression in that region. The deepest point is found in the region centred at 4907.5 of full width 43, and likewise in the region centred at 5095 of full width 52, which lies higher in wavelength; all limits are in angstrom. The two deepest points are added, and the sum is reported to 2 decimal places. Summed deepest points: -0.13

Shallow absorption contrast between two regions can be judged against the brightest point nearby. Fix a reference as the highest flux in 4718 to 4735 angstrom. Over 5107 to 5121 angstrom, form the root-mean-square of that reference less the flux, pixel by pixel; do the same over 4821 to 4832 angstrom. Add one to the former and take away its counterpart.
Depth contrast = 1.05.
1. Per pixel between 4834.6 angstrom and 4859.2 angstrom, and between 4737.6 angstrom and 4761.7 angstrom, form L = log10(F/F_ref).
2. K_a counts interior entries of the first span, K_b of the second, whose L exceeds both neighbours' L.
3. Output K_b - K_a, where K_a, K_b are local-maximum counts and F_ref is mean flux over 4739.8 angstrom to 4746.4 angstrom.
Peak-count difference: -2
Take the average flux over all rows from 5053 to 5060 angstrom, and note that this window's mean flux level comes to 0.711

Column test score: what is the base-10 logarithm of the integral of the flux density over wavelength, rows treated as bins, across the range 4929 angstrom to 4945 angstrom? 1.07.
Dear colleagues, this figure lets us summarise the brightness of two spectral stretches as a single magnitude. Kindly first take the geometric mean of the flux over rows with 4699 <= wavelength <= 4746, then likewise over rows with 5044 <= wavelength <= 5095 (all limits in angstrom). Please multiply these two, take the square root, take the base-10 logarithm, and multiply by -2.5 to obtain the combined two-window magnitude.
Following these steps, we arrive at 0.366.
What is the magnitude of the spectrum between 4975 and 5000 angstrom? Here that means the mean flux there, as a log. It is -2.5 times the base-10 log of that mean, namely 0.36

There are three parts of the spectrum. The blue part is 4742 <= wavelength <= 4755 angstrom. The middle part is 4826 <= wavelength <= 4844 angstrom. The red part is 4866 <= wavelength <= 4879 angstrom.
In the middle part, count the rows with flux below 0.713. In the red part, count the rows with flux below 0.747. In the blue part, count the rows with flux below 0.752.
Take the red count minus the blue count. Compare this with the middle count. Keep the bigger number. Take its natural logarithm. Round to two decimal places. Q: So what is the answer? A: 1.39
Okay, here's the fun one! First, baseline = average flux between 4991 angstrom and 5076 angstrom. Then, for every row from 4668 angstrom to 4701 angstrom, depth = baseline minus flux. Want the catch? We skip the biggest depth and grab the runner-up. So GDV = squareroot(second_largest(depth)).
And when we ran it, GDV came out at 0.162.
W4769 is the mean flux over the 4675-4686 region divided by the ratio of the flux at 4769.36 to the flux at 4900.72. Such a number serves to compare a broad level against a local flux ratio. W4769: 0.796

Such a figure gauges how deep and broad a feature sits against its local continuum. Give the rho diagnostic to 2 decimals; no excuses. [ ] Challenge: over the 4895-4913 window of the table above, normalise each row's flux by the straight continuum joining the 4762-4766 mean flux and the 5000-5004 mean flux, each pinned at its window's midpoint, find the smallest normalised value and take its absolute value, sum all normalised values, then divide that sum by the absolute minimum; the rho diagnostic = 8.43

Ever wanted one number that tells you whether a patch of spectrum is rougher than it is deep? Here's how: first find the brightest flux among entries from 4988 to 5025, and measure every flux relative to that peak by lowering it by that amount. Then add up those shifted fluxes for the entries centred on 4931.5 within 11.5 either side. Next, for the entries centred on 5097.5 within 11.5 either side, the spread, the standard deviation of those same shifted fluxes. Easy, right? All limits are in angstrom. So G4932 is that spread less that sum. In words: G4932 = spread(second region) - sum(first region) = 0.43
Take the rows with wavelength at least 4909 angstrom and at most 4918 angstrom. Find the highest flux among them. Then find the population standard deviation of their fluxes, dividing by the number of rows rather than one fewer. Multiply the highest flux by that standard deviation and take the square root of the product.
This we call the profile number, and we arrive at 0.12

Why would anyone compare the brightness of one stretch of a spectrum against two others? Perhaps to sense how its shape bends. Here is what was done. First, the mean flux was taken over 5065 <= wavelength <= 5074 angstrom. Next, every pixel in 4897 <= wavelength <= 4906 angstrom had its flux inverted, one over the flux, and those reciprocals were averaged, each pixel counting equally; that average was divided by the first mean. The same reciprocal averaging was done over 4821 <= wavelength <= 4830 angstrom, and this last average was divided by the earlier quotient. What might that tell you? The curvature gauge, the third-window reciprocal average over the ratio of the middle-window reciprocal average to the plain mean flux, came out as 0.734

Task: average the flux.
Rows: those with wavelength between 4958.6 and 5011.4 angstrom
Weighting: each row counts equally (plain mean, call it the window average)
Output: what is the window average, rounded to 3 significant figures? 0.711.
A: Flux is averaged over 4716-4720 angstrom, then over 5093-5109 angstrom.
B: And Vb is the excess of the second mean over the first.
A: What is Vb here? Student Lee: -0.023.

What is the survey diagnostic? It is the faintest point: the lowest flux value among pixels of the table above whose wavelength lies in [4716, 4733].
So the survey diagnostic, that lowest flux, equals 0.7038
